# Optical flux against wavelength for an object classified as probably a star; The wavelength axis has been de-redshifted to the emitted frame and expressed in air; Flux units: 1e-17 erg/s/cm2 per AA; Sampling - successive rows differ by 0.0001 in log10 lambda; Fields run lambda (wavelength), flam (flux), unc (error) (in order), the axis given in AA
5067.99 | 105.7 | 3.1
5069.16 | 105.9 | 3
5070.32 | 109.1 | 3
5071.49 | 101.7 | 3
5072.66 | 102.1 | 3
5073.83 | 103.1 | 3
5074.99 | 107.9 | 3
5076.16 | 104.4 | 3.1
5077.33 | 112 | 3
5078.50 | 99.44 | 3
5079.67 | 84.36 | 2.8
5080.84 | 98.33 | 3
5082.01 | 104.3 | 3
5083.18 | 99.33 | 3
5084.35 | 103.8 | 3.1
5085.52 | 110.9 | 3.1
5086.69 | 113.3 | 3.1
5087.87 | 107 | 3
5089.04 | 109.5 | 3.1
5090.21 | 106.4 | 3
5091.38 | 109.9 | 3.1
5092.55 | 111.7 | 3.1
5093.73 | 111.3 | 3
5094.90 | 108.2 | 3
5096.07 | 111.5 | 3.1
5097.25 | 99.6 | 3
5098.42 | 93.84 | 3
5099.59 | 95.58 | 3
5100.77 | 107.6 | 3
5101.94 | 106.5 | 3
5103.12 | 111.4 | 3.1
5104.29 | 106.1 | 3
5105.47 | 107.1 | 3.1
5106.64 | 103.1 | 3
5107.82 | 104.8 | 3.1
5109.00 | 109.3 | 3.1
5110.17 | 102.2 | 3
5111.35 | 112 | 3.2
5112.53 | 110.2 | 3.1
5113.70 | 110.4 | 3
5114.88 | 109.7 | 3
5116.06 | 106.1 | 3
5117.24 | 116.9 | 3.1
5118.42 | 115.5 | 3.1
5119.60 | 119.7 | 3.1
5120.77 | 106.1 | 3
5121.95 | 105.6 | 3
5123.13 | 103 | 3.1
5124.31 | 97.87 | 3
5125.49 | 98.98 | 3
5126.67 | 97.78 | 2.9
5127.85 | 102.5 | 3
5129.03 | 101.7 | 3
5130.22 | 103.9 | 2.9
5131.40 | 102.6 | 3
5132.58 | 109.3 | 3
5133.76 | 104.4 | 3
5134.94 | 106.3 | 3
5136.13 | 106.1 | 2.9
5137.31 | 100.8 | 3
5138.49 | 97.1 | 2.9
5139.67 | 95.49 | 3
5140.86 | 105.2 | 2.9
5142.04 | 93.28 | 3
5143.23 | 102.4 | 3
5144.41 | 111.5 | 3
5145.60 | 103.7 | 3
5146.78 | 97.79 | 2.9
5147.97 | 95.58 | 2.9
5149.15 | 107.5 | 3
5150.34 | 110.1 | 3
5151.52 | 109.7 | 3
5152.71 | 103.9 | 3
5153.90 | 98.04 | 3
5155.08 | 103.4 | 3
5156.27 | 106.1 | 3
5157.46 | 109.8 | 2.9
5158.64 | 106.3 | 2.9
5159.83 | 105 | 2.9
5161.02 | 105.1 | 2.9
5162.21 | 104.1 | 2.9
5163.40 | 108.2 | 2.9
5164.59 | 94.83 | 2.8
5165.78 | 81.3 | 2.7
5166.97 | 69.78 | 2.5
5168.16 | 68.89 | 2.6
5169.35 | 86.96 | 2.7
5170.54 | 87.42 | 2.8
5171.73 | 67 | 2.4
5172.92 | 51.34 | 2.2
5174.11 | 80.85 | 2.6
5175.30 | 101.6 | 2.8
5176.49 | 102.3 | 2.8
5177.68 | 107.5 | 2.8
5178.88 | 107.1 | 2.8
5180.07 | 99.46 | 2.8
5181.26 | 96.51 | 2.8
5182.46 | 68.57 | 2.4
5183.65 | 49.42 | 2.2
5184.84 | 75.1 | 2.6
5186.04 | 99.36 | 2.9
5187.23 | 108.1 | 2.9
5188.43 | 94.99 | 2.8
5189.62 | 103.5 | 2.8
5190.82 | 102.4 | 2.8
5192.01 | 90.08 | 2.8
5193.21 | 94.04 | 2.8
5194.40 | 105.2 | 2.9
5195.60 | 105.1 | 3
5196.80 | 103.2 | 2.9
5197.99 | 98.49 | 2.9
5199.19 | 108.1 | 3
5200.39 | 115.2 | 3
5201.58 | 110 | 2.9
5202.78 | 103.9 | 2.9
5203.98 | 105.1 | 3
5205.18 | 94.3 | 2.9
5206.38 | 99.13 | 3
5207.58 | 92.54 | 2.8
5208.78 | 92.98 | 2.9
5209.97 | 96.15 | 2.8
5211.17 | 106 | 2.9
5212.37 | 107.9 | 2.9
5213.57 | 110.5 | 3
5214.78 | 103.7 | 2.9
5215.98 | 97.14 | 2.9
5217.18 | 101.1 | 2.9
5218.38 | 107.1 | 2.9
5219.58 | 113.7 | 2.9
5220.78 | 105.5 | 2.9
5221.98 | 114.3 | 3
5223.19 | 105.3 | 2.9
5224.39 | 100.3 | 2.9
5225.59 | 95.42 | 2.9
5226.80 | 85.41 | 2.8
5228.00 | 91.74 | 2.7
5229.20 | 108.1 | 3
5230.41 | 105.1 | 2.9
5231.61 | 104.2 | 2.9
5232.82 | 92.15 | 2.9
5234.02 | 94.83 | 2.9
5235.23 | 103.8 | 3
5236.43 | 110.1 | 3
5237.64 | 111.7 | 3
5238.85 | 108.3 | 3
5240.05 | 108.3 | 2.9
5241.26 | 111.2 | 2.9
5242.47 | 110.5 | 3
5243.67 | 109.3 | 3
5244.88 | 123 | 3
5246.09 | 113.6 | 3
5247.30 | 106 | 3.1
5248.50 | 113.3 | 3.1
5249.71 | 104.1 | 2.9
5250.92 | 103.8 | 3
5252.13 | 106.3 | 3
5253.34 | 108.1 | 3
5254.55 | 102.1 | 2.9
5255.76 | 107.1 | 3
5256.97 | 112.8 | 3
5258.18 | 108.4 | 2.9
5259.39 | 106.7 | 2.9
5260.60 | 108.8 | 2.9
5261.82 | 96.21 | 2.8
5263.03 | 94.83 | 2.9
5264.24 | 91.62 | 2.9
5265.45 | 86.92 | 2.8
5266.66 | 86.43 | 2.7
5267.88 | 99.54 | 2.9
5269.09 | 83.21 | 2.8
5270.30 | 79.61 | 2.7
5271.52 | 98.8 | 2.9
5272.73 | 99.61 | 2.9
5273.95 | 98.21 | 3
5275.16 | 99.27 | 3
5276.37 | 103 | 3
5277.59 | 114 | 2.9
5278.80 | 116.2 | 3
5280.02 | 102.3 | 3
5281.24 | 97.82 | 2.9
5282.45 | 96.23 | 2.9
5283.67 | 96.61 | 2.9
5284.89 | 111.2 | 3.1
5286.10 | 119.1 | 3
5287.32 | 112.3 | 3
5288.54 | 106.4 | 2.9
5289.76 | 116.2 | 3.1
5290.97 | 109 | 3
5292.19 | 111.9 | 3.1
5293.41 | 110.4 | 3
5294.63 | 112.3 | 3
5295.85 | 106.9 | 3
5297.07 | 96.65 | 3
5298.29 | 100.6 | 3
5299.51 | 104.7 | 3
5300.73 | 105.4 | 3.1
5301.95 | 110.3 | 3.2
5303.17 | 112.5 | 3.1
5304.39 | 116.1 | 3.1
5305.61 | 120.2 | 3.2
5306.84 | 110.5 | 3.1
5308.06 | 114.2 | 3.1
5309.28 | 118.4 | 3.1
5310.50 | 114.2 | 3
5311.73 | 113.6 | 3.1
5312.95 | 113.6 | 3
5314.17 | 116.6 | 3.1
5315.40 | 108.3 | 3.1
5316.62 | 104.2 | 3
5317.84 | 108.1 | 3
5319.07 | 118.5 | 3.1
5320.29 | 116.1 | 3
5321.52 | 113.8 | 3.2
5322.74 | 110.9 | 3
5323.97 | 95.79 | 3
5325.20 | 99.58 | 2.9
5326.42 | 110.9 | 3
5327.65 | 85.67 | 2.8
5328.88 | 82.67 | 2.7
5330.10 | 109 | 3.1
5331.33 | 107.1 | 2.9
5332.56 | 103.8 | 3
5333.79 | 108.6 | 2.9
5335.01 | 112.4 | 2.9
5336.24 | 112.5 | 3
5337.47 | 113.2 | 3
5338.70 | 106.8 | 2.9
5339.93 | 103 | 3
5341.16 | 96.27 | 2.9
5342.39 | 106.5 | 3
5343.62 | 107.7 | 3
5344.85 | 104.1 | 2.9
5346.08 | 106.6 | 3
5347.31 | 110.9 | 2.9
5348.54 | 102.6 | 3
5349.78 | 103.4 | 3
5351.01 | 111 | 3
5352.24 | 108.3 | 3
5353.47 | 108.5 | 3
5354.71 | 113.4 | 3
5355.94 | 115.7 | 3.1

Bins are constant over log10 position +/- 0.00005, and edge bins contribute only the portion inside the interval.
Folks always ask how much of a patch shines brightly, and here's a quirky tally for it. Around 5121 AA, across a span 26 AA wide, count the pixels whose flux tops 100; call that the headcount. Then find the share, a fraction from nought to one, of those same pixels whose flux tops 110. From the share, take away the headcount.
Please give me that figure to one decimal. -18.7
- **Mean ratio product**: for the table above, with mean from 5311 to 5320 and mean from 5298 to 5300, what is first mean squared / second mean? 122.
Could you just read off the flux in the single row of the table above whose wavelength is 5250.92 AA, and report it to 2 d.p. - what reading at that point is 103.80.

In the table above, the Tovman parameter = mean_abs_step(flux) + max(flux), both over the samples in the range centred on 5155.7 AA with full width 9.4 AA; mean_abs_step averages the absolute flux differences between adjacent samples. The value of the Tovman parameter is 114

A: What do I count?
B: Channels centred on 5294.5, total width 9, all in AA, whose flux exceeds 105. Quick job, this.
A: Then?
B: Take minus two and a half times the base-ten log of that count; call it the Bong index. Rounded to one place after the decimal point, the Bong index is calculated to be -1.7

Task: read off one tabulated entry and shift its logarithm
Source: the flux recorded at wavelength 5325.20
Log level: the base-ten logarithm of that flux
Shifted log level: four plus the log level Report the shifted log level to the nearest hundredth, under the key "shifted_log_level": 6.00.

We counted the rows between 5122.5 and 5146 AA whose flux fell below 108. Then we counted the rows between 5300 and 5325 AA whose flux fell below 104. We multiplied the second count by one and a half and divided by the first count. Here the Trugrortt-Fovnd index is 0.1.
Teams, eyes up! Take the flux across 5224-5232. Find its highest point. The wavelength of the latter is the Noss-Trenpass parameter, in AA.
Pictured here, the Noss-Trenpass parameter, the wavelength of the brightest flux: 5229.20 AA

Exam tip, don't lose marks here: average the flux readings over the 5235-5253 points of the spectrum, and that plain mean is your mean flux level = 110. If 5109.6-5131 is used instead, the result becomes 107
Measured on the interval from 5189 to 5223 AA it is 103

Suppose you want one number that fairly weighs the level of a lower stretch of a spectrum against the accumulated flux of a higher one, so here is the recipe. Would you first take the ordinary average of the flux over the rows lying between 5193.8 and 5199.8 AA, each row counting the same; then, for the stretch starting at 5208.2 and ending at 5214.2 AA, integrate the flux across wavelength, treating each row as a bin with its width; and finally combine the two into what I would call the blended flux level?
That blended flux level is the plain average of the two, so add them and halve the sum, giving 360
